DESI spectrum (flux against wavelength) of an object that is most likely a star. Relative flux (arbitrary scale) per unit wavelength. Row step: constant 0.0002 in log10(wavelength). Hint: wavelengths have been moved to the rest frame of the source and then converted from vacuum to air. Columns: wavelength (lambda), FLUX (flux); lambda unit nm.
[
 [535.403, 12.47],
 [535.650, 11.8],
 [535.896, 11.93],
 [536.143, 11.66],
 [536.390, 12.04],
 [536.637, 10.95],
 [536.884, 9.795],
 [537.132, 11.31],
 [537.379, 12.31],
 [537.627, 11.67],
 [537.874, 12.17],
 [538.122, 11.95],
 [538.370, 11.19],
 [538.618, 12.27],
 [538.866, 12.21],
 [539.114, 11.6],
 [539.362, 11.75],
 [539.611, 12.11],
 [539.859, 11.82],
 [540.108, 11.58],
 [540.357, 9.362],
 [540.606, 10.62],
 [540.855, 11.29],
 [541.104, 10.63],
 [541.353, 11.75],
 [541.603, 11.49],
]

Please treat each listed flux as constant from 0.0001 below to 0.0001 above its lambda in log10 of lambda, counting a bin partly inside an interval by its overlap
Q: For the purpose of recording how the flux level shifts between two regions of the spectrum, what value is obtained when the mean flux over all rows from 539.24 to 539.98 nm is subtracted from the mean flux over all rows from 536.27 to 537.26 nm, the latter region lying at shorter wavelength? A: -0.87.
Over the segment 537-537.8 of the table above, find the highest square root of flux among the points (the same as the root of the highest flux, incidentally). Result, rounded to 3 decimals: 3.509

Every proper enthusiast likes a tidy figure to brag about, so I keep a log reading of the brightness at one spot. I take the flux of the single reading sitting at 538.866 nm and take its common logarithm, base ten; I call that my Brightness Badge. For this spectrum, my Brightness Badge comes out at 1.09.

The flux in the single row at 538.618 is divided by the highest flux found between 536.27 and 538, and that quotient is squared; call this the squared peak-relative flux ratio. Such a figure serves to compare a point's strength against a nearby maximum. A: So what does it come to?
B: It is 0.99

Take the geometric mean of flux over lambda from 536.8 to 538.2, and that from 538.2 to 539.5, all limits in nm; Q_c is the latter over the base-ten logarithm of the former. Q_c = 11.1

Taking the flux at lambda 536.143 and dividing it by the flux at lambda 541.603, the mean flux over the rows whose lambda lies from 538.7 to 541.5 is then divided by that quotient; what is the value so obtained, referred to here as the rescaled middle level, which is 11.2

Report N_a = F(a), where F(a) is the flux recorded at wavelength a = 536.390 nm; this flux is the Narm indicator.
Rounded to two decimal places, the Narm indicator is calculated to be 12.04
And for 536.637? 10.95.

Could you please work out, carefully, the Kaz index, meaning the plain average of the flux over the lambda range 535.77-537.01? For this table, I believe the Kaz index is 11.3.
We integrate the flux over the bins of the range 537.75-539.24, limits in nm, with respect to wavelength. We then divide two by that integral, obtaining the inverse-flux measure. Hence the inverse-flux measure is 0.113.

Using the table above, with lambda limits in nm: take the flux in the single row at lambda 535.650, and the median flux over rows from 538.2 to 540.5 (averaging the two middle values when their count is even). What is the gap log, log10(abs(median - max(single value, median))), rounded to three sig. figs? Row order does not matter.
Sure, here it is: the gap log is -1.30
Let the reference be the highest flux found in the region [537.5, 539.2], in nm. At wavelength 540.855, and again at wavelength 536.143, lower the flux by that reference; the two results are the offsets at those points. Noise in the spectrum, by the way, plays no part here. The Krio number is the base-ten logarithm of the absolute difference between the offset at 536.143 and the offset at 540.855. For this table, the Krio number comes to -0.43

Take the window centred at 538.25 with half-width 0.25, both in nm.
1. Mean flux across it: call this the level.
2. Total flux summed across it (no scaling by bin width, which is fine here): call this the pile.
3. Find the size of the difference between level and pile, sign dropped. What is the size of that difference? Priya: 11.6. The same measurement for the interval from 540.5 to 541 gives 11.0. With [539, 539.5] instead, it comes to 11.7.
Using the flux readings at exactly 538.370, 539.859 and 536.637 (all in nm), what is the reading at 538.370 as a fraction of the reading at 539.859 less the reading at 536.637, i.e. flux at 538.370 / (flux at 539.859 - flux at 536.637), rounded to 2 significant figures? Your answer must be 13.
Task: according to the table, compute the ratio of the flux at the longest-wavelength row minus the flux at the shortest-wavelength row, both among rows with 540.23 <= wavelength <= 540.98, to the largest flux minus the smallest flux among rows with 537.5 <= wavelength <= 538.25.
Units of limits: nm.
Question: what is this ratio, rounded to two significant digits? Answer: 3.9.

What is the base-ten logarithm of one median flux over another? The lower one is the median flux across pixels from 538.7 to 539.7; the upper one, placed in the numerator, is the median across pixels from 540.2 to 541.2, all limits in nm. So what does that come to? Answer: -0.050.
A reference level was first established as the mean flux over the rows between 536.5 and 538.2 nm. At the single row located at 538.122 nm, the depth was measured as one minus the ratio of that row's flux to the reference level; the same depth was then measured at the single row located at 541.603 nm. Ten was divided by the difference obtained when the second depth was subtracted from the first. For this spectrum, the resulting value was -249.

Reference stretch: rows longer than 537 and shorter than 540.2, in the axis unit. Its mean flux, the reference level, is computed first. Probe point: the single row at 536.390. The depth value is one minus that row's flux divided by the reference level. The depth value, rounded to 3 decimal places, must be -0.017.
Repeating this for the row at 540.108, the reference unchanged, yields 0.022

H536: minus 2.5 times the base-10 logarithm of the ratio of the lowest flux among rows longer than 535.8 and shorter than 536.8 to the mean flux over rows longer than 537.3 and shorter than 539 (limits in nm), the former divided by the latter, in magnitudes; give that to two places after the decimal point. 0.10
